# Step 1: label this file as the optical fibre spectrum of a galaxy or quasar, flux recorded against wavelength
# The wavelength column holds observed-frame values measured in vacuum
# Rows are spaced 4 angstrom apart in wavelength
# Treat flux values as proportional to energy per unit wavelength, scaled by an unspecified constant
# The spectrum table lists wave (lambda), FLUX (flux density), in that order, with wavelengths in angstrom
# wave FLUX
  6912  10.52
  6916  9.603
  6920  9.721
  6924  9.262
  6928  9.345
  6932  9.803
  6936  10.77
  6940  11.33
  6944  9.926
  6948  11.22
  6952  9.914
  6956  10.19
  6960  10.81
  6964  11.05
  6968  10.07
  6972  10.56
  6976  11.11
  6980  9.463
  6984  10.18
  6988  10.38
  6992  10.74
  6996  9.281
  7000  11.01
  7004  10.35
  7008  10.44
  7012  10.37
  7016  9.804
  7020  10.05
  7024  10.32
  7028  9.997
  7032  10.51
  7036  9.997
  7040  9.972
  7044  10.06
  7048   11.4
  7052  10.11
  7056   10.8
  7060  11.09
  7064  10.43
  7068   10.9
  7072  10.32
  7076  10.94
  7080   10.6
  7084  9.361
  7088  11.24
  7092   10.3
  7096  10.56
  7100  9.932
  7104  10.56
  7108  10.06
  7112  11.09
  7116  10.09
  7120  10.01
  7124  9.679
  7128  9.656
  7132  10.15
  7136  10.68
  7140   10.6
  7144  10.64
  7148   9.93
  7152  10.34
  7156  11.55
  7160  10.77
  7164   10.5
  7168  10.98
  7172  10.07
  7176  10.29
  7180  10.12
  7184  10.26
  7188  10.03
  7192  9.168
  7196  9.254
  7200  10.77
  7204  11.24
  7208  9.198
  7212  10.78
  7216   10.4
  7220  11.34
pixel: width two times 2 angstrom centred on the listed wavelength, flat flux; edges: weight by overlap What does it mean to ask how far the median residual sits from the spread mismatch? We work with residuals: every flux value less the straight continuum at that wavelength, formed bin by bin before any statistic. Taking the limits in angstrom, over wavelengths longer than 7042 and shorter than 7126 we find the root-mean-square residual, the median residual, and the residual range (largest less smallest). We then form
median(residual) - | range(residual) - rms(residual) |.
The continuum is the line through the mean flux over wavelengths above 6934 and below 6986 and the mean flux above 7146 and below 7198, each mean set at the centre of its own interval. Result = -1.42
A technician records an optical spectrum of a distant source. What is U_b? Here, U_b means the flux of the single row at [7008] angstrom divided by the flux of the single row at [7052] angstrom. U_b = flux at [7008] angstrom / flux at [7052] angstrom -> 1.03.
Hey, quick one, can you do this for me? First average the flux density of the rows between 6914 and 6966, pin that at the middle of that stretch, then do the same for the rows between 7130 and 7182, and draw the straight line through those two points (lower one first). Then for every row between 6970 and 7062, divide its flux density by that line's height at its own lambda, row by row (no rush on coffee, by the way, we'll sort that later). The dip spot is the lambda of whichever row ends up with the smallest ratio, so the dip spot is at 6996 angstrom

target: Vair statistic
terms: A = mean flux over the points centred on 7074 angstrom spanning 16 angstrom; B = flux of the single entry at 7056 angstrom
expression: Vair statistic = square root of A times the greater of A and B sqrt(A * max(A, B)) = 10.7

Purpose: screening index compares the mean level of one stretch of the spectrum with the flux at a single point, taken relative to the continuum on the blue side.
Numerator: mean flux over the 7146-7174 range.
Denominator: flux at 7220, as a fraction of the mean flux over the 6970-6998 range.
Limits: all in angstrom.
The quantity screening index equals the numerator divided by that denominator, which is 9.6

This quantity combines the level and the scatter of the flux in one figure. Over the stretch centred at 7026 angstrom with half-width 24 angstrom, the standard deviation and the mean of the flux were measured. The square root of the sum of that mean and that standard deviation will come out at 3.27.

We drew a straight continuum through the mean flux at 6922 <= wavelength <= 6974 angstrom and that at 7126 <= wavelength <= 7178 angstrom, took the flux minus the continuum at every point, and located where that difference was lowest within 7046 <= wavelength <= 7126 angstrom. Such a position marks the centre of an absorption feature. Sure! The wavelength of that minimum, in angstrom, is 7084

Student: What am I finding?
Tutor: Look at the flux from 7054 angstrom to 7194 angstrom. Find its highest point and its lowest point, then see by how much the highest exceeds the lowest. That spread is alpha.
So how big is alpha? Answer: 2.4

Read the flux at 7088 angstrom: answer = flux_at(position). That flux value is 11.24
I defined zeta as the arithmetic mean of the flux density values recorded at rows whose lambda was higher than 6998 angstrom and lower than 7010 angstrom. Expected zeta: 10.6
